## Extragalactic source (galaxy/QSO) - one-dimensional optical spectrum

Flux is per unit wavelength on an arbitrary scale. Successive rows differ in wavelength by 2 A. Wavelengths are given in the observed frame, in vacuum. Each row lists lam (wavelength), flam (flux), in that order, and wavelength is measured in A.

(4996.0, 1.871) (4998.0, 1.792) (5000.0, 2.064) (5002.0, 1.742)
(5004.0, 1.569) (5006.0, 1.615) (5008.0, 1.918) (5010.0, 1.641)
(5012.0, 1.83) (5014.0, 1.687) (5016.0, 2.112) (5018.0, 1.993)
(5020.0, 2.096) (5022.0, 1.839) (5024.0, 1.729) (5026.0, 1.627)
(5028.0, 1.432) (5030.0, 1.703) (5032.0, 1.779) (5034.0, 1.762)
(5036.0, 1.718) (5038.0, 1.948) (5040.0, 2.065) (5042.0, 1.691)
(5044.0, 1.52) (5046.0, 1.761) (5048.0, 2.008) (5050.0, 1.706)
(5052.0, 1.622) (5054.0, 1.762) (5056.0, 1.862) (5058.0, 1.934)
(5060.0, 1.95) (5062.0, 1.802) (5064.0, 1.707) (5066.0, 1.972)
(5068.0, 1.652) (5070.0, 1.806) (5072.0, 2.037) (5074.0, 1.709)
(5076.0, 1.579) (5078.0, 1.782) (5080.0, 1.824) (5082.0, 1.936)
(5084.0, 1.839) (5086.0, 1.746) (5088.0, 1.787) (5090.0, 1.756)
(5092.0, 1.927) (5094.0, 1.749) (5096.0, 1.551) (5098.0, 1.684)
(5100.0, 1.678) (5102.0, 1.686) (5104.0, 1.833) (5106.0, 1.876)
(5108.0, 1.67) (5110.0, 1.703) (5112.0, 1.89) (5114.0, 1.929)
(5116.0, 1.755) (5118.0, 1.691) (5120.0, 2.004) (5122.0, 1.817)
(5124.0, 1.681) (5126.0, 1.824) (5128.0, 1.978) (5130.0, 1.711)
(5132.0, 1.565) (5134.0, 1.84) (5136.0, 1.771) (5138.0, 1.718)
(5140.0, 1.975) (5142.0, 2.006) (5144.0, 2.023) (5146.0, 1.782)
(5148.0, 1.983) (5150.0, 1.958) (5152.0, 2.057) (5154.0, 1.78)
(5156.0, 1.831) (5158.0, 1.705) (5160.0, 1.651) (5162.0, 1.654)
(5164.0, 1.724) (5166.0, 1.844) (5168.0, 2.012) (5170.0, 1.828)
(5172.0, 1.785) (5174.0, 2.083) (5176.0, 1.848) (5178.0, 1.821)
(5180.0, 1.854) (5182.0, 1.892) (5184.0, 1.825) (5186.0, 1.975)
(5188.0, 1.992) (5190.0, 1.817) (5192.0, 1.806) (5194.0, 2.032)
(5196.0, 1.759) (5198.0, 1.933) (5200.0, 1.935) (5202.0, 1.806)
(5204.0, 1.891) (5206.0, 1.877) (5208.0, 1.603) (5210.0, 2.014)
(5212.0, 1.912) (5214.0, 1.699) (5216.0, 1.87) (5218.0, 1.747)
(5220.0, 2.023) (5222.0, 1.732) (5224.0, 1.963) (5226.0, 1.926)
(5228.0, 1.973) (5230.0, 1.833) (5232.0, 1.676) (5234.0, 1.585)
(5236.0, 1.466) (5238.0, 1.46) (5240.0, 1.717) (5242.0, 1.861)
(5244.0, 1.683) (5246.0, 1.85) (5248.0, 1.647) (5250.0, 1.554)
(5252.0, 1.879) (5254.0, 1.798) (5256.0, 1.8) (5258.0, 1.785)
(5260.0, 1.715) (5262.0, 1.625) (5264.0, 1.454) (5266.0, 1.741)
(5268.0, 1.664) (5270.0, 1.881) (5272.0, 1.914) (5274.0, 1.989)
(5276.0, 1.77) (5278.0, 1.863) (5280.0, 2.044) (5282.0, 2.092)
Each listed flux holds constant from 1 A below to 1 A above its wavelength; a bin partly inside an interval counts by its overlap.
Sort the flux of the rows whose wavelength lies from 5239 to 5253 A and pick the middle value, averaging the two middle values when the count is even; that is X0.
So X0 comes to 1.72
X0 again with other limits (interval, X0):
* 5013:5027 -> 1.84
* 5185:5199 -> 1.93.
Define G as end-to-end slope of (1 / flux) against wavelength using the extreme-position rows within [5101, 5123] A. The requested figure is -0.002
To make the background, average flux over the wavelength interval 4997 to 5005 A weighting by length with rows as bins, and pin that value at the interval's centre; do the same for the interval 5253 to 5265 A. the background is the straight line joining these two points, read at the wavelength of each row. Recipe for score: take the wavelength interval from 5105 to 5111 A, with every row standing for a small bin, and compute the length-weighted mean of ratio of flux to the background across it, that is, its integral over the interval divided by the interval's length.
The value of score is 1.00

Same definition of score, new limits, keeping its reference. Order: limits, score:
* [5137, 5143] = 1.09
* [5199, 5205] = 1.09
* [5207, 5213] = 1.08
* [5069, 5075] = 1.05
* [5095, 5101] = 0.93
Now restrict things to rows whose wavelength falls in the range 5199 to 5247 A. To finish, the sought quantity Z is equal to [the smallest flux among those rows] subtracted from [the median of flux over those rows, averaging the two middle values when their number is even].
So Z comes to 0.38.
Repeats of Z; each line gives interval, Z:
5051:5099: 0.23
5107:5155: 0.26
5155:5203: 0.18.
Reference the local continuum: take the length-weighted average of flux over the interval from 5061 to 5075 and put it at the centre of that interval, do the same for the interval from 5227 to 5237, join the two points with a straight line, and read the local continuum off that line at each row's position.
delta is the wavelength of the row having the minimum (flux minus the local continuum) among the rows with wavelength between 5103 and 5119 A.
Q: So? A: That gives 5108.0 A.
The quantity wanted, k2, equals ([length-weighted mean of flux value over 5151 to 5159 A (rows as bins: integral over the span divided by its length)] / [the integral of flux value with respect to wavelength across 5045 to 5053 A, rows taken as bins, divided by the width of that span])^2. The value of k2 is 1.08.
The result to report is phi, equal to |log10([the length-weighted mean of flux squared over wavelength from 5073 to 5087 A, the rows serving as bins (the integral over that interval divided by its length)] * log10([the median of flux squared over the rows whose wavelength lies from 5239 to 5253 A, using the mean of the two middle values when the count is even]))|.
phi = 0.171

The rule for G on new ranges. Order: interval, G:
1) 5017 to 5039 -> 0.001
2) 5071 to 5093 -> 0.001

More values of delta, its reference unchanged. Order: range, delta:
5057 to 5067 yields 5064.0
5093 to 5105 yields 5096.0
